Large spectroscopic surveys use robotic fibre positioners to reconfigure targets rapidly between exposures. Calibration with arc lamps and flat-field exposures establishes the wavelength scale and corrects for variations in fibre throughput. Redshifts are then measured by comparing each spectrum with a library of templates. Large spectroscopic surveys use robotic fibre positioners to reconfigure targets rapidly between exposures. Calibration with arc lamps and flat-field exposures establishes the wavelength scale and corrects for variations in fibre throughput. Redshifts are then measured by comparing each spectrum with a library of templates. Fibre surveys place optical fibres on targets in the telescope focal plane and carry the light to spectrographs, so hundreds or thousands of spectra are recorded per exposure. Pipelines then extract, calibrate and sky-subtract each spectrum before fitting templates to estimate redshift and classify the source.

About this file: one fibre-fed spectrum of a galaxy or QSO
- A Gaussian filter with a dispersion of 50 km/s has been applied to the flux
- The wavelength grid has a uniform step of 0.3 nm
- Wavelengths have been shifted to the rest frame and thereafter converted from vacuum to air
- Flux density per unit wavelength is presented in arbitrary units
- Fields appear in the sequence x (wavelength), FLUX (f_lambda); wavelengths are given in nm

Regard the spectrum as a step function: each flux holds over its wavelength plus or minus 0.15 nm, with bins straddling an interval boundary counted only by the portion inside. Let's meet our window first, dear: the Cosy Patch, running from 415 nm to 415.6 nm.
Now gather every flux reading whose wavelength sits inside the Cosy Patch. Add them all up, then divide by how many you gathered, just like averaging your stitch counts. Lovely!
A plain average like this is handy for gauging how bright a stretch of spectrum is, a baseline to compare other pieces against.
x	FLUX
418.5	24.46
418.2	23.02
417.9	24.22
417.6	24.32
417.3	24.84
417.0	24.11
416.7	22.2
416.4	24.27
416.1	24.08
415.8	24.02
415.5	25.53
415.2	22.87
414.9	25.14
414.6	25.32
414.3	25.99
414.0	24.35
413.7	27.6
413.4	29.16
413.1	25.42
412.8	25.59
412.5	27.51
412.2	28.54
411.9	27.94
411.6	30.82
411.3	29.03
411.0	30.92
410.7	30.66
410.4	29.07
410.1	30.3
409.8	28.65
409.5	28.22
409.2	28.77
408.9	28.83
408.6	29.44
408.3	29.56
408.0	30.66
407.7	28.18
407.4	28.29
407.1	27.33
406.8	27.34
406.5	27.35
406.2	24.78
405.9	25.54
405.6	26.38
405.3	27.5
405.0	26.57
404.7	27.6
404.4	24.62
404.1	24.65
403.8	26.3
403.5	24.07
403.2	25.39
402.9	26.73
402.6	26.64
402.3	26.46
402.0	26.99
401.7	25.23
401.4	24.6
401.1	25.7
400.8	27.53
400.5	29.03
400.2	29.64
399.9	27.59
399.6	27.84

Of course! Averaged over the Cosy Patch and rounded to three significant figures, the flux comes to 24.2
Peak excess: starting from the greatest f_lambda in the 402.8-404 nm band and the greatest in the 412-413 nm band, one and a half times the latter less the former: 16.1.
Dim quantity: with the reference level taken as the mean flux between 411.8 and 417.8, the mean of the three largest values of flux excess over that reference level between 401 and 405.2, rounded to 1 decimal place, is 1.7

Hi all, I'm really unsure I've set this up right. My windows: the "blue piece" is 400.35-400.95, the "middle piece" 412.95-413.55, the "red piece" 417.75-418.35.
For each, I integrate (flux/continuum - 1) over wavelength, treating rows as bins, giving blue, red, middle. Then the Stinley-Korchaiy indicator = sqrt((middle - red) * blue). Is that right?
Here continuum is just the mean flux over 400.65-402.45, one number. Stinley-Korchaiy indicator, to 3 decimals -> 0.065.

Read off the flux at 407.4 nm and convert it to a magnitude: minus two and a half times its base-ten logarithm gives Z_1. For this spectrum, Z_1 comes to -3.63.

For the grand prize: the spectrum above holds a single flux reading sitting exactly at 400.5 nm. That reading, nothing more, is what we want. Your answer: 29.03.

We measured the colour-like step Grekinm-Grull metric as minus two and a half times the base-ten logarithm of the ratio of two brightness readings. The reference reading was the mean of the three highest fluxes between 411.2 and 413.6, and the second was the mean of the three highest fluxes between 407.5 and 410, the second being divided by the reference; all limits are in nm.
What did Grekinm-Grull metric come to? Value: -0.01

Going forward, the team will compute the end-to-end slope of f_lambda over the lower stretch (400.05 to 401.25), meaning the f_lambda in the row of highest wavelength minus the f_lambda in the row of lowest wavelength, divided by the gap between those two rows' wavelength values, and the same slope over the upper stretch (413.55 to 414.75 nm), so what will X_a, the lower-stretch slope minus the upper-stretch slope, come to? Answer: -2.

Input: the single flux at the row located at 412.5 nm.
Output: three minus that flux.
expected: -24.5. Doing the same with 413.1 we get -22.4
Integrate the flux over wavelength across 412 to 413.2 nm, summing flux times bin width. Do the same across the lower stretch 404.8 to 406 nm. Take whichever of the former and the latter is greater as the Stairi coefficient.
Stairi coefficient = 32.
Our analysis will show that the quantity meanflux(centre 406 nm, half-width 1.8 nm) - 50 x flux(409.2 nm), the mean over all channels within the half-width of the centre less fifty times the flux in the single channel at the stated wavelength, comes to -1412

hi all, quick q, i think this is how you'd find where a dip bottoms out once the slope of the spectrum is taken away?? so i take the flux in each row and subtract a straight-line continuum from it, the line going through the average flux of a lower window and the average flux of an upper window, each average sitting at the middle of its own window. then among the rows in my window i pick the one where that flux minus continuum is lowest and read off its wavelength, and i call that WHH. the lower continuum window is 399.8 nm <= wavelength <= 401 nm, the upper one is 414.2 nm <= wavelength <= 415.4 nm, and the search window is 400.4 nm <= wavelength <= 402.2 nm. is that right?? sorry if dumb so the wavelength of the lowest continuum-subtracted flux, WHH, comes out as 401.4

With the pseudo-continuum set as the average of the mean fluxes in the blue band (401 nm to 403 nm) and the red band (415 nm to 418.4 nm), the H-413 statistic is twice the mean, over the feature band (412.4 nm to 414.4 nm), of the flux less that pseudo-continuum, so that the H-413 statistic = 3.0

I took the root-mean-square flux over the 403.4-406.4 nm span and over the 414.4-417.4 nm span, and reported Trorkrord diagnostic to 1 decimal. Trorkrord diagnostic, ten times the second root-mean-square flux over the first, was 9.4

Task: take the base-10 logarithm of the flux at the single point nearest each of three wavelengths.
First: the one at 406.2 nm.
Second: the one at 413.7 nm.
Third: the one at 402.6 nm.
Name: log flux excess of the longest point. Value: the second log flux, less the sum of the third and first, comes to -1.38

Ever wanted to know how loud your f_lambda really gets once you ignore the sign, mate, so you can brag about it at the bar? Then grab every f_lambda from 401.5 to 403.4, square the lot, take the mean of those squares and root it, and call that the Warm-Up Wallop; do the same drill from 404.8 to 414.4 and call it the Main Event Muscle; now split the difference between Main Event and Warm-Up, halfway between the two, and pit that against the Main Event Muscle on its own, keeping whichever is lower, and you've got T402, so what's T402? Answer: 27.2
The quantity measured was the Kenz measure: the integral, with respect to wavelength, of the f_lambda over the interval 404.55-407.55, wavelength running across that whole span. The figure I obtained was 80.6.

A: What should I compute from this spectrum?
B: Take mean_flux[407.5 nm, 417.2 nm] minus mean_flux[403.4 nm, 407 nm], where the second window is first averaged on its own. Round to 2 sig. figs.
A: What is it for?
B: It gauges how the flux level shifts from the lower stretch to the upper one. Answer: 1.2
